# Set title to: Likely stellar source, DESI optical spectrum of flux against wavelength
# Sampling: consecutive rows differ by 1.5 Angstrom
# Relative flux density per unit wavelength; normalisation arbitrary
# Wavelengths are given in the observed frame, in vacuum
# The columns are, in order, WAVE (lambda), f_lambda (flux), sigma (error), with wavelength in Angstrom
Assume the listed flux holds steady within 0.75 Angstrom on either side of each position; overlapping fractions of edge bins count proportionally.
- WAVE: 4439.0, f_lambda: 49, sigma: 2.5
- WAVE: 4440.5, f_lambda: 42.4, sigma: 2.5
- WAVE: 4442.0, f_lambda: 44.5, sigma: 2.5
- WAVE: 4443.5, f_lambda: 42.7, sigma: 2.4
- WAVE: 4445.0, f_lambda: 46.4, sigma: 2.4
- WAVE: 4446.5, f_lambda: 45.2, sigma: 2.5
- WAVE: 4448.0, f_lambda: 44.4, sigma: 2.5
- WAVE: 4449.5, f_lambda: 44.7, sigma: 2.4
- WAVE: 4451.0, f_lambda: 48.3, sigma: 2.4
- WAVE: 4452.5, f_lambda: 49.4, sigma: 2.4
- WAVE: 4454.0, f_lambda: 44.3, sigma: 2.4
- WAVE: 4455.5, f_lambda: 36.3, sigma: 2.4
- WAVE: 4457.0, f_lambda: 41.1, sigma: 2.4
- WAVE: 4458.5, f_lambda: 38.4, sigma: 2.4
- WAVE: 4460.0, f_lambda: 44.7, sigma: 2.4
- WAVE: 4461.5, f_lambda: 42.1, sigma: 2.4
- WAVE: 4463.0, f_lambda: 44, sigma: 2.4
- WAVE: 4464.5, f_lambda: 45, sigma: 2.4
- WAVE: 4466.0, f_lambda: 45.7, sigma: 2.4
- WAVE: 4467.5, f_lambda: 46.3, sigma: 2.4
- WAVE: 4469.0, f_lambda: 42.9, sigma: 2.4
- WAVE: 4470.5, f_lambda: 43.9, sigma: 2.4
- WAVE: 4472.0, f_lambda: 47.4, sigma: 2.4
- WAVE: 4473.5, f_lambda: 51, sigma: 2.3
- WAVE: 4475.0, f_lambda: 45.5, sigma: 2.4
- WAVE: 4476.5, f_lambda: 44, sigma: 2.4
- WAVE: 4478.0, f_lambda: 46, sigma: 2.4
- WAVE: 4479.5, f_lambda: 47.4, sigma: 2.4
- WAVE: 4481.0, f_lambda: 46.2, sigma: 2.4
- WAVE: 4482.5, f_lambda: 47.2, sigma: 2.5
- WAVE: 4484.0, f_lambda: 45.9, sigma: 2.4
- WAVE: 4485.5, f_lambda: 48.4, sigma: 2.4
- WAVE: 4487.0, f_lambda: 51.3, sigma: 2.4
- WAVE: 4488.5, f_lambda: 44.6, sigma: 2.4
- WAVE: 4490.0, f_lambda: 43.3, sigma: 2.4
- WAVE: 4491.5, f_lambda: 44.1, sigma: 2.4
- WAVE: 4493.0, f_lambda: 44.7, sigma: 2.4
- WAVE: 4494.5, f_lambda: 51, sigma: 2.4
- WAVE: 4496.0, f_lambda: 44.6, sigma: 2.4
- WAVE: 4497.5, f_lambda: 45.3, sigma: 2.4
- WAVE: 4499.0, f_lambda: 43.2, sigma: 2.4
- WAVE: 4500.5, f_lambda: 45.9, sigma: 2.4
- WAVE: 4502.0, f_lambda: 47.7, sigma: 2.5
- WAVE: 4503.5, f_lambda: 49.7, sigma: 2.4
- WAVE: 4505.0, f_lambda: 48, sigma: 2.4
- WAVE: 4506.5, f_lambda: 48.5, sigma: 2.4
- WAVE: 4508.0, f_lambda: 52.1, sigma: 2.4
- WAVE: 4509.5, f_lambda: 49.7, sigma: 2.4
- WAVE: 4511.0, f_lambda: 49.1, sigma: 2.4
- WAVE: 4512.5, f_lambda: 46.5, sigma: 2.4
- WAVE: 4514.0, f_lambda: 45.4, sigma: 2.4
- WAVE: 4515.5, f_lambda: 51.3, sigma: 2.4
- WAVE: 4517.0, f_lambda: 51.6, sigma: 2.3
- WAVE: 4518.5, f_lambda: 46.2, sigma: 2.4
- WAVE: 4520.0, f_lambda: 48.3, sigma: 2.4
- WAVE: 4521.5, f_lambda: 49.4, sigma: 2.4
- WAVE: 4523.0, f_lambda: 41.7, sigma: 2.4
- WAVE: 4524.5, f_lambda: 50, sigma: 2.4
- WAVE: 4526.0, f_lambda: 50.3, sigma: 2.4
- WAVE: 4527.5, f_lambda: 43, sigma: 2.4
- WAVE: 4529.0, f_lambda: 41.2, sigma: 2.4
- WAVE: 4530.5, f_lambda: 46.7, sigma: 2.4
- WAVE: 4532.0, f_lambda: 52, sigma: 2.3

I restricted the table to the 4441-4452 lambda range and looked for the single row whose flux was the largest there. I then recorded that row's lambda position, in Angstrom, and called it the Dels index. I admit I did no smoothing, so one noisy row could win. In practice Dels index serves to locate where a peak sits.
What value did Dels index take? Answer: 4451.0 Angstrom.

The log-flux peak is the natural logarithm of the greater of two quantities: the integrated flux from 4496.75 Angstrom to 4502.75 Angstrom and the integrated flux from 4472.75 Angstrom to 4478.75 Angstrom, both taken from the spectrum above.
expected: 5.63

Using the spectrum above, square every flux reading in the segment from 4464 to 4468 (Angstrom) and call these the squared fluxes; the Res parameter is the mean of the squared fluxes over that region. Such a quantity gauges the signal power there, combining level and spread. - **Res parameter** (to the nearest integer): 2086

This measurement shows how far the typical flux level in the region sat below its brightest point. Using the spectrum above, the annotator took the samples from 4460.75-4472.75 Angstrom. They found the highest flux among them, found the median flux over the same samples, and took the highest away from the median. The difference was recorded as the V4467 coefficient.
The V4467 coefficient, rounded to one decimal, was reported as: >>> -2.9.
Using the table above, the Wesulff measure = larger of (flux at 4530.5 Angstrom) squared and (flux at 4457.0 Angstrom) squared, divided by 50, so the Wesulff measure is 44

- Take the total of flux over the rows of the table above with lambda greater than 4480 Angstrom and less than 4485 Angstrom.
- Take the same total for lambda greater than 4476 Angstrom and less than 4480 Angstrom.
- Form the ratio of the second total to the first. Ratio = 0.99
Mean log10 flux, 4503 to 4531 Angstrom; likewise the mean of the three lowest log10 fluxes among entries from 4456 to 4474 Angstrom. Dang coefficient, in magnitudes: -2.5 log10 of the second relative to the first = 0.05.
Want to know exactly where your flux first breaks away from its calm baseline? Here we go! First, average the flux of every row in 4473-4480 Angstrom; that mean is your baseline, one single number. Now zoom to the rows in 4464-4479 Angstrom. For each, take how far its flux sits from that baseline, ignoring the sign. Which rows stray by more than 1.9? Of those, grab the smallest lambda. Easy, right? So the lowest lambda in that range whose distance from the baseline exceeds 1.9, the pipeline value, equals 4469.0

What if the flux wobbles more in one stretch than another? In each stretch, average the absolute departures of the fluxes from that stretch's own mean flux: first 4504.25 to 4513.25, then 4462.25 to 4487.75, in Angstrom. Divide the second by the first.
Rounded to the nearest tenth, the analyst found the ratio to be 1.3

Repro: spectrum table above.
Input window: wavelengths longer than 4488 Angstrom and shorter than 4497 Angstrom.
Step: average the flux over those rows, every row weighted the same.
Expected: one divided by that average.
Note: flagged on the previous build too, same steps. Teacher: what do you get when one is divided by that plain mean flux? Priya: 0.0220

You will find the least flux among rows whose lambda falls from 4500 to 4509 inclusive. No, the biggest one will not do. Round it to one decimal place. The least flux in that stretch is 45.9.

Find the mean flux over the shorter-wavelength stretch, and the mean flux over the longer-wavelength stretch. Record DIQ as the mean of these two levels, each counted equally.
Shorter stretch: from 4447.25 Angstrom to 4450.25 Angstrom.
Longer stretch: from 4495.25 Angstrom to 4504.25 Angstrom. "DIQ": 45.3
